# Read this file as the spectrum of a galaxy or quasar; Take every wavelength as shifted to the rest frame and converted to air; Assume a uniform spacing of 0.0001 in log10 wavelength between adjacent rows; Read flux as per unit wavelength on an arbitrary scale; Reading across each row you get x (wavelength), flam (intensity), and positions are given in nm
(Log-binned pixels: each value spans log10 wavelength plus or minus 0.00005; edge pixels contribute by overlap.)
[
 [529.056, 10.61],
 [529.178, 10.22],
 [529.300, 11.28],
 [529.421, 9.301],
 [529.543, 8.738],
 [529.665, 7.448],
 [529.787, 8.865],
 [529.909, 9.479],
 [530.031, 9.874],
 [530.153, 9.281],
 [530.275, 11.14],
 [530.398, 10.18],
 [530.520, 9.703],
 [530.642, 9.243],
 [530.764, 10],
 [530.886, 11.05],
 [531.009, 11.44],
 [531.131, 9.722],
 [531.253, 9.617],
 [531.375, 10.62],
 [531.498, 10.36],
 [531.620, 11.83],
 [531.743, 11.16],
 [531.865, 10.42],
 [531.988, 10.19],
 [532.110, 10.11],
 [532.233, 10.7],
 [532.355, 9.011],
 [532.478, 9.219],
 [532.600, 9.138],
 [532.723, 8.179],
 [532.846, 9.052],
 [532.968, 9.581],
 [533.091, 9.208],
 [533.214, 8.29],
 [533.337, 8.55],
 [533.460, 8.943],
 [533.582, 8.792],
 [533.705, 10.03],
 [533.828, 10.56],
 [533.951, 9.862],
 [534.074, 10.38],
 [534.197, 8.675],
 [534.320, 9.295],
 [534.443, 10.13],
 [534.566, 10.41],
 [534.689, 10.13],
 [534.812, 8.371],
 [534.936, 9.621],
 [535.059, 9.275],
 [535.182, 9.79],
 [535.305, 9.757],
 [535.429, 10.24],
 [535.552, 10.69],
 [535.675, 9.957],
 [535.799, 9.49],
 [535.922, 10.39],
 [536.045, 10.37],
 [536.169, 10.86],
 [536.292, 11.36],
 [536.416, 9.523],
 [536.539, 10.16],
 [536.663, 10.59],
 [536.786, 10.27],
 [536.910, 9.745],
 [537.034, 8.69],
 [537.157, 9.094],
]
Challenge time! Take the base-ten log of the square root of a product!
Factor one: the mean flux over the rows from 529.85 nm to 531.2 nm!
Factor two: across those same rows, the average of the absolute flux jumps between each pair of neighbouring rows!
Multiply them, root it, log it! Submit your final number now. 0.471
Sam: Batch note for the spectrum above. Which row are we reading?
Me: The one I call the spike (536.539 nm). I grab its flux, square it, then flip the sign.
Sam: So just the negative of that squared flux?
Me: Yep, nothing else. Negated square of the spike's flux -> -103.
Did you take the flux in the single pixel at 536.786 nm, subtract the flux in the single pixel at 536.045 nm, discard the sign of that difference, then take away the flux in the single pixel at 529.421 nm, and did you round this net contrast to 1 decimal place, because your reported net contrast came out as -9.2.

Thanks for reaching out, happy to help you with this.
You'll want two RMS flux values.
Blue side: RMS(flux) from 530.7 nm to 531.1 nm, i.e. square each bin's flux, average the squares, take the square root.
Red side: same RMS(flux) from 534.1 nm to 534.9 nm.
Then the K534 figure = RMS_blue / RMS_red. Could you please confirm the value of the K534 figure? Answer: 1.14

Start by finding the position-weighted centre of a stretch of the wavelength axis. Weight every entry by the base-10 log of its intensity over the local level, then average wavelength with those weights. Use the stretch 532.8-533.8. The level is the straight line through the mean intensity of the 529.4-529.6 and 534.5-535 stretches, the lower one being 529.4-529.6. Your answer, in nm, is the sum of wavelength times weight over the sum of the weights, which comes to 533.26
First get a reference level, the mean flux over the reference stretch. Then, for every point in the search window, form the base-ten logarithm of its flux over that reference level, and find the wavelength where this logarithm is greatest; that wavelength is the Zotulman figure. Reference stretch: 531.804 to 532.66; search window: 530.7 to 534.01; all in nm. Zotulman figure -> 531.620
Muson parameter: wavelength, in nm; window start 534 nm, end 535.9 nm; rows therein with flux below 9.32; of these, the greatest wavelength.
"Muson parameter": 535.059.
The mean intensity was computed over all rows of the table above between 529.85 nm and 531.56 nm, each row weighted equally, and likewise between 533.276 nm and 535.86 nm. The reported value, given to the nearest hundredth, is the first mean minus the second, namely 0.46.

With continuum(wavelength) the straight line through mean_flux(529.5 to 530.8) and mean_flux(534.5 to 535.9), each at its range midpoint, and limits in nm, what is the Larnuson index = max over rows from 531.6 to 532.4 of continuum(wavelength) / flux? 1.07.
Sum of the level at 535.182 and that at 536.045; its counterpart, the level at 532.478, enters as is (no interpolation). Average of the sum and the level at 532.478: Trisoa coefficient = 14.7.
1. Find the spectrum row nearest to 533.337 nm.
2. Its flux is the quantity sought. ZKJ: 8.55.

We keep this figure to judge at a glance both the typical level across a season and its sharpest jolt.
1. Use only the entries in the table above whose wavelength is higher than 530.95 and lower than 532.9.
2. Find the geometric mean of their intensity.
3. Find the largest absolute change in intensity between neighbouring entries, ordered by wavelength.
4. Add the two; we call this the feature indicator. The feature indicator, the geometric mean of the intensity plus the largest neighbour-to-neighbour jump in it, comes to 11.72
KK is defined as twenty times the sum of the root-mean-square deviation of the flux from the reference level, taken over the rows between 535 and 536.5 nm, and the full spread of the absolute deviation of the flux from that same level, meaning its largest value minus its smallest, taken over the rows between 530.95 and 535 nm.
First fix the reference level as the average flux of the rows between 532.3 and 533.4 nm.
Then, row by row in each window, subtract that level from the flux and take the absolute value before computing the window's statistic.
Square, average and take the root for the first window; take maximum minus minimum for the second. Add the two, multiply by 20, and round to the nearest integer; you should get 85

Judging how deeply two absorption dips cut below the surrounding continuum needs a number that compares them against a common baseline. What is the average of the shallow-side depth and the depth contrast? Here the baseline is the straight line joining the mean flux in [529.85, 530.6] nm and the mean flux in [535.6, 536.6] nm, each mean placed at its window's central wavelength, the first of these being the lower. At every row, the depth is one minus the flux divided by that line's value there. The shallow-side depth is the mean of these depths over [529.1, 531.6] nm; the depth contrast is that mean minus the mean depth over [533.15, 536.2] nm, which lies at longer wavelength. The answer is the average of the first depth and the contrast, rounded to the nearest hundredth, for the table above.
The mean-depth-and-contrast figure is -0.02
